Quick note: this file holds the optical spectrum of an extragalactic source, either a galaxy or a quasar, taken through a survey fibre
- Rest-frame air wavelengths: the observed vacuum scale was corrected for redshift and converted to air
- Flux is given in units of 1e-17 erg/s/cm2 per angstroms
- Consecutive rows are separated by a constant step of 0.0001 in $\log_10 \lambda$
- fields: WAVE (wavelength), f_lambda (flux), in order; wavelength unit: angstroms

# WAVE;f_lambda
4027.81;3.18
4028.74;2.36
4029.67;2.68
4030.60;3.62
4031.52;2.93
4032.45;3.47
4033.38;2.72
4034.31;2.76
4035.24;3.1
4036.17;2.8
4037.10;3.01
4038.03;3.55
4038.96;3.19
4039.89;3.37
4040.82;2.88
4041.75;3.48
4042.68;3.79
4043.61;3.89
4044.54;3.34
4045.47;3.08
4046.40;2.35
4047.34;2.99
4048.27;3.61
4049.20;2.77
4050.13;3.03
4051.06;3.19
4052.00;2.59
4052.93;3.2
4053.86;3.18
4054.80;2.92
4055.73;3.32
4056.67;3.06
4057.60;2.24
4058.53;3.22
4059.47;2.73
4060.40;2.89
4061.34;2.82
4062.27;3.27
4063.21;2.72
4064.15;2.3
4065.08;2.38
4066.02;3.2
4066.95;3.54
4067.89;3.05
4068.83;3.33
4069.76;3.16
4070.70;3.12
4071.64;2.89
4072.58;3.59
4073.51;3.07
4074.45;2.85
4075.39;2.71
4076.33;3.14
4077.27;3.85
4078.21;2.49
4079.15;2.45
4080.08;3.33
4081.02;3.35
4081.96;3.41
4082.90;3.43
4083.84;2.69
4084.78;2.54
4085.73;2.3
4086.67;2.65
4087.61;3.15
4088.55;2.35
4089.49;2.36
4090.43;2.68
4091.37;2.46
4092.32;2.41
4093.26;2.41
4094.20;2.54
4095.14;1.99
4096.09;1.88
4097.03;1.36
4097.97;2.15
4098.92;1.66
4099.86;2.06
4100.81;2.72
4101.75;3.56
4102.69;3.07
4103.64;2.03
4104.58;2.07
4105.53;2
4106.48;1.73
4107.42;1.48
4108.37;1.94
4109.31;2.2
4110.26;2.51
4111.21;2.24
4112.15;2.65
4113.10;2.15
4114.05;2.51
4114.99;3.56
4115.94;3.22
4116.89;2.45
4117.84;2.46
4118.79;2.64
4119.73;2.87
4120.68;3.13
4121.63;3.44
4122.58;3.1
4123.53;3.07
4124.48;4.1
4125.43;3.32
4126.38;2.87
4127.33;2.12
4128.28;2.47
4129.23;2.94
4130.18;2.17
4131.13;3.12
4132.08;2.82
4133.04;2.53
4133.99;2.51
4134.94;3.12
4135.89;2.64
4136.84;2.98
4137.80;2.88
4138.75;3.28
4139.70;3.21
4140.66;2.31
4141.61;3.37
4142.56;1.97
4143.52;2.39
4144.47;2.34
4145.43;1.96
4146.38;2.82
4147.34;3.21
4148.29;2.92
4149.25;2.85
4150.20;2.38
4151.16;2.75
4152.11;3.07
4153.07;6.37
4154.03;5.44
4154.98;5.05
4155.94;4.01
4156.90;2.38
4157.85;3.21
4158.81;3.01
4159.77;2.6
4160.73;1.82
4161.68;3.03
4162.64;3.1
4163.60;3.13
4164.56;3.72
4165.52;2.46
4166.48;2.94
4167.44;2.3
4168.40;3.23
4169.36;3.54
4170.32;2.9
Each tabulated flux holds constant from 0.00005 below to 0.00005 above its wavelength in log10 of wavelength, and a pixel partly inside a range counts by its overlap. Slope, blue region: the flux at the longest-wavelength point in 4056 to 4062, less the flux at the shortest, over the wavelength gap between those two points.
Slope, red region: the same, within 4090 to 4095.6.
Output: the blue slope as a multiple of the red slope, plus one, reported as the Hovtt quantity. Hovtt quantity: 1.35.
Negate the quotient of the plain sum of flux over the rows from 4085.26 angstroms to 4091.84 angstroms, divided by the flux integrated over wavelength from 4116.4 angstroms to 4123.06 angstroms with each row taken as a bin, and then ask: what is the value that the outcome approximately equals -0.94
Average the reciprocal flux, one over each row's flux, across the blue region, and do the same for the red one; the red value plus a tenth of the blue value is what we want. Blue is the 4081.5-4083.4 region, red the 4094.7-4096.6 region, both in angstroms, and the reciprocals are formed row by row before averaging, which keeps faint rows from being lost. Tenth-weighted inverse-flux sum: 0.55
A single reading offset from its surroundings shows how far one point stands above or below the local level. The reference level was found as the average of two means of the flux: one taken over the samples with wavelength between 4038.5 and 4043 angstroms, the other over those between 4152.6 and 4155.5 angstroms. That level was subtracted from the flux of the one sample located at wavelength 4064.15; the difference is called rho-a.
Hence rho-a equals -2.2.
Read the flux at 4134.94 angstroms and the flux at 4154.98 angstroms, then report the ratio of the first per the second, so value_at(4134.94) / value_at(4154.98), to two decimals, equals 0.62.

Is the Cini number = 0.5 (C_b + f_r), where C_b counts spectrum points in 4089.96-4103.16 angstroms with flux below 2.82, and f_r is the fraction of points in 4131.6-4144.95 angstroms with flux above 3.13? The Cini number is 6.1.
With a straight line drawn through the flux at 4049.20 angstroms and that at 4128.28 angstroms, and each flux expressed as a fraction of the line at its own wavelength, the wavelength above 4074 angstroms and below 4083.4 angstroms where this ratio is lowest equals 4079.15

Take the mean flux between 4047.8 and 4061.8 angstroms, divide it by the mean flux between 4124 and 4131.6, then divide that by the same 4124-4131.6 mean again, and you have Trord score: 0.36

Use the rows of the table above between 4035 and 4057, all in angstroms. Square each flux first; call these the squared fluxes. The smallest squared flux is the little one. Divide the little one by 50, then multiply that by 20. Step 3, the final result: 2.21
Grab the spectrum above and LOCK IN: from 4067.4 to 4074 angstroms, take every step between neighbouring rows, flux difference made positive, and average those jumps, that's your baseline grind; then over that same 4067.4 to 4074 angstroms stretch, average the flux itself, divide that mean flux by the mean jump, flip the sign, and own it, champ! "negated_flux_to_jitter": -9.8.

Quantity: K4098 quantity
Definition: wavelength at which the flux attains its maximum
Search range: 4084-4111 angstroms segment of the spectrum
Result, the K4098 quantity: 4101.75 angstroms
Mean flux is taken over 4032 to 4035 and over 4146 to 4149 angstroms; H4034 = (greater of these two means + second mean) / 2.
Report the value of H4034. 2.98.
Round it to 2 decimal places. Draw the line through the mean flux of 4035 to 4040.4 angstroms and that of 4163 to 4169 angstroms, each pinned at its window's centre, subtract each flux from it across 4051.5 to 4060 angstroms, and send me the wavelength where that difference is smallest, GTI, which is 4055.73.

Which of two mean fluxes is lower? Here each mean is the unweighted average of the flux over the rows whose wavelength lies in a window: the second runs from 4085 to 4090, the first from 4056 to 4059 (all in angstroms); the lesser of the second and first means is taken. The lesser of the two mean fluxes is 2.56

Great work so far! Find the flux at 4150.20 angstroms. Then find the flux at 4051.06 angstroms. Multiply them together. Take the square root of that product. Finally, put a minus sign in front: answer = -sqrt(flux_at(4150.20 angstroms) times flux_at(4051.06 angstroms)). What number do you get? -2.8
